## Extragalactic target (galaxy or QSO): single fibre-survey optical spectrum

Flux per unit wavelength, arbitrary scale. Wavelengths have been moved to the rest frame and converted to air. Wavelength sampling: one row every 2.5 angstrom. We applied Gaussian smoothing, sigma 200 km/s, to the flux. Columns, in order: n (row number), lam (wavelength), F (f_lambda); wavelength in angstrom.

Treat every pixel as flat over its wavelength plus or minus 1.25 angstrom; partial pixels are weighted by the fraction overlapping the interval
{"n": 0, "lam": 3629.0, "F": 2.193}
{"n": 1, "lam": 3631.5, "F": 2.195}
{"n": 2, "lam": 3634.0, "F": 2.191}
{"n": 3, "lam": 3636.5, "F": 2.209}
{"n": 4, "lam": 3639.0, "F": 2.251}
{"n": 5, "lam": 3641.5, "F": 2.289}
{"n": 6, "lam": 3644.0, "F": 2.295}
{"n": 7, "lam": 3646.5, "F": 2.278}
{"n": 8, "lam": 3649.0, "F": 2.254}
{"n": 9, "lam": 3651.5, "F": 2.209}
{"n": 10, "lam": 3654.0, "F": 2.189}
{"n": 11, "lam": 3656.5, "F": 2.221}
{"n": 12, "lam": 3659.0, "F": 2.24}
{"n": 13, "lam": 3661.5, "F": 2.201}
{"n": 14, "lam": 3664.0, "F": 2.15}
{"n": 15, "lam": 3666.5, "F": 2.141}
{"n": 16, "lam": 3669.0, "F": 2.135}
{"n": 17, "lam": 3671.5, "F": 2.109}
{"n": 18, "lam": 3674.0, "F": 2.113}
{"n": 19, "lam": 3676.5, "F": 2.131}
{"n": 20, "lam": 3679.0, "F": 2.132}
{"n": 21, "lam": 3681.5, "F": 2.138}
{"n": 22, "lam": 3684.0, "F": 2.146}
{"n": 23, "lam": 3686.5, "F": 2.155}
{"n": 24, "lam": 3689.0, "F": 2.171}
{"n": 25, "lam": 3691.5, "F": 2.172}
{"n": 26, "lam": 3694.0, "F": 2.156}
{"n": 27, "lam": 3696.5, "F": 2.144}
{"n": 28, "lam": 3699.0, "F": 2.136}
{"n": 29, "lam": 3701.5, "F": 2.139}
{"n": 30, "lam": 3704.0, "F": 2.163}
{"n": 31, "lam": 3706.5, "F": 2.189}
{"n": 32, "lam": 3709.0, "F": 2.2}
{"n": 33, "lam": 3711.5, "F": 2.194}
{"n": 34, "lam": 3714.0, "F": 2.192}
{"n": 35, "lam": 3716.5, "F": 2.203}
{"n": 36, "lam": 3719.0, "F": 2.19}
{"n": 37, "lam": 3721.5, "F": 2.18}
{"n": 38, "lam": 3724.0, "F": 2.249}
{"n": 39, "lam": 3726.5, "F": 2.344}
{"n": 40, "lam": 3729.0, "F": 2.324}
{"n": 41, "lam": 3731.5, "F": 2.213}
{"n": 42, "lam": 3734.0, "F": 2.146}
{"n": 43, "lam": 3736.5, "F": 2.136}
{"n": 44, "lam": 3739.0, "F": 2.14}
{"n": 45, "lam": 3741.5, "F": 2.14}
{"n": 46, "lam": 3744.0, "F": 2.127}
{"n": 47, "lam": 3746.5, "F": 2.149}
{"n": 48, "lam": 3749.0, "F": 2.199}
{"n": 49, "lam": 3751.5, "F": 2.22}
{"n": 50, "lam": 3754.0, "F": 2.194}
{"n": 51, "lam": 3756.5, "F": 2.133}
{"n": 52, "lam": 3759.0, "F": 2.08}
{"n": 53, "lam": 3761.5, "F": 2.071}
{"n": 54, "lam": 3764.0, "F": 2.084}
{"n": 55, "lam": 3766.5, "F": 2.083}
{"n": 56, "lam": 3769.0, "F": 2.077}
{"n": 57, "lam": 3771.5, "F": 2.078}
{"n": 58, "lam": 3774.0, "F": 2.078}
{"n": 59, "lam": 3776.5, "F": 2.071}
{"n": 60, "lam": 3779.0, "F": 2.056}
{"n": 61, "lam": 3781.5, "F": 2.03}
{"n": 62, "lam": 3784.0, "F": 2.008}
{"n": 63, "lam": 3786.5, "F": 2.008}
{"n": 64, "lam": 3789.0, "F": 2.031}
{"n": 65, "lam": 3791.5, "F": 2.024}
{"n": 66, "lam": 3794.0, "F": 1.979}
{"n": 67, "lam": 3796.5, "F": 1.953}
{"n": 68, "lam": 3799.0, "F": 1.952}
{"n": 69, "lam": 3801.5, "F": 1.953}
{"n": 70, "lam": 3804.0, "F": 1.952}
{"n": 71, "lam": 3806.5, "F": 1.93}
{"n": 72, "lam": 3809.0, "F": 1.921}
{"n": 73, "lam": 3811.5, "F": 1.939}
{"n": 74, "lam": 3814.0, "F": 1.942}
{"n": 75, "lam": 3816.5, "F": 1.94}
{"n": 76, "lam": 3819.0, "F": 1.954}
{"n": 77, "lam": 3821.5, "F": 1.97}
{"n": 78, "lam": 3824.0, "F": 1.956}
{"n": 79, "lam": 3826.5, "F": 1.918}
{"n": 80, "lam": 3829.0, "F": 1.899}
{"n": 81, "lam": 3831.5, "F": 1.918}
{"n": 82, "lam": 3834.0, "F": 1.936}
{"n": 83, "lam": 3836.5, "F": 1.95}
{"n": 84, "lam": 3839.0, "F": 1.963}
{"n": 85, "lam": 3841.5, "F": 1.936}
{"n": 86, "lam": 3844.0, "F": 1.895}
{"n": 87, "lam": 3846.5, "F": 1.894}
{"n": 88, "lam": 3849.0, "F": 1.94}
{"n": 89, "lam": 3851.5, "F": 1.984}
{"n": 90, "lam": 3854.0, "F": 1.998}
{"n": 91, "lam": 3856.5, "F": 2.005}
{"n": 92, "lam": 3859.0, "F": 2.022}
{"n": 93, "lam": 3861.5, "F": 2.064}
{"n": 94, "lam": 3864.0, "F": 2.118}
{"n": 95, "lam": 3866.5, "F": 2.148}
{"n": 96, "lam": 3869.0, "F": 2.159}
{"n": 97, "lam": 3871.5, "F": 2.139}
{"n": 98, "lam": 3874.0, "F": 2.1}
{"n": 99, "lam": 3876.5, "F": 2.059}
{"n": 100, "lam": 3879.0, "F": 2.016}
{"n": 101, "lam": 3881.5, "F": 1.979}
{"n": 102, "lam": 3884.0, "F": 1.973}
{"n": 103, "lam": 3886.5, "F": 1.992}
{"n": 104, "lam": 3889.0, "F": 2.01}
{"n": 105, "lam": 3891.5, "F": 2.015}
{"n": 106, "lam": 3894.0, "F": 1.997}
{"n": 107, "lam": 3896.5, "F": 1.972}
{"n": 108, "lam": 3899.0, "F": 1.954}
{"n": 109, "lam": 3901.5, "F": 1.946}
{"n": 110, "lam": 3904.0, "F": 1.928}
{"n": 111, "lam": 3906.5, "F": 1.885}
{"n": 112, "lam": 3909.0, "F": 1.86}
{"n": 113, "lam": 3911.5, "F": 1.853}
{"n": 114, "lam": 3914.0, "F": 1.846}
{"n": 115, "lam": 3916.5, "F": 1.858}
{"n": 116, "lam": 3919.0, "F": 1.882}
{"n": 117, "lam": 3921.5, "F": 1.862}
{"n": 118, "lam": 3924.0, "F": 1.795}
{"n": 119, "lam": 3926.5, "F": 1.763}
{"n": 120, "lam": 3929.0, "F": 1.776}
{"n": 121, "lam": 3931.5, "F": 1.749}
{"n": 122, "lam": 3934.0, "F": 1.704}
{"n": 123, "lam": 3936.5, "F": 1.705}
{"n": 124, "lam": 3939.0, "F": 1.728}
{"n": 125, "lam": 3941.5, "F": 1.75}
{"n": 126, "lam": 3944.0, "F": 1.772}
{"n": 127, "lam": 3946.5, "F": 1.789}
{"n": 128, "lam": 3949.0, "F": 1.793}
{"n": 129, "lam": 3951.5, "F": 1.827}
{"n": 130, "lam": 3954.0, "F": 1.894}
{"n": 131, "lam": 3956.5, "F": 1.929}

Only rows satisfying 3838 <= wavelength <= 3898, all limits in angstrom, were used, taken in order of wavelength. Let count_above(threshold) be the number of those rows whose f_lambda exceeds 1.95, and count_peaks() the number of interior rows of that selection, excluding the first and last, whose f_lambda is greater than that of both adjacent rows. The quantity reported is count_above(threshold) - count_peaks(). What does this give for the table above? 18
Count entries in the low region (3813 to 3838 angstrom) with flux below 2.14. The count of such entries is 10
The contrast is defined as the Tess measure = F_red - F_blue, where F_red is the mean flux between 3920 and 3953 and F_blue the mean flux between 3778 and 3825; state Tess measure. -0.20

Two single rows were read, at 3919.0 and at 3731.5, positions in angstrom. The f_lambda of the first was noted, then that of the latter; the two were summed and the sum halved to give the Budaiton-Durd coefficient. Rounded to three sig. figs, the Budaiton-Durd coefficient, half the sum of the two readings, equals 2.05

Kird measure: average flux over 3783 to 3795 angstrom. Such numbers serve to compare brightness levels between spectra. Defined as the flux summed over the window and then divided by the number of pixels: 2.01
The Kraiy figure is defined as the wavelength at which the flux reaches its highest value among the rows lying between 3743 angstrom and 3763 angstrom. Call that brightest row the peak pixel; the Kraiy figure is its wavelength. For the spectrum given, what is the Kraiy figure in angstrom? 3751.5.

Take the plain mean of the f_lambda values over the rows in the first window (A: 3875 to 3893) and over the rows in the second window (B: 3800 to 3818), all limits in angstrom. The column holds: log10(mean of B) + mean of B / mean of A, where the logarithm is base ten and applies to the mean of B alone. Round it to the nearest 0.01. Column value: 1.25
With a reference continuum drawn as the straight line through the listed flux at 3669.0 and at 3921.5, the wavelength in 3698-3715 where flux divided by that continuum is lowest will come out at 3699.0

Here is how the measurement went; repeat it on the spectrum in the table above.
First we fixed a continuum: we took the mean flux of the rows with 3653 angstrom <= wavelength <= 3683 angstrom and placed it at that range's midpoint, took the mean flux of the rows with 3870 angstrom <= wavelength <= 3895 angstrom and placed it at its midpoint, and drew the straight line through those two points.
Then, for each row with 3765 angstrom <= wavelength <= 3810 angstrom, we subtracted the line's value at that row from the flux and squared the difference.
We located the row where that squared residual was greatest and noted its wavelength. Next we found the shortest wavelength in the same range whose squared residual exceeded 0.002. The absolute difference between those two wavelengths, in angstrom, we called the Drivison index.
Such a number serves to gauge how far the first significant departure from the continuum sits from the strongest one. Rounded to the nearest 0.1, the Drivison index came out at 27.5 angstrom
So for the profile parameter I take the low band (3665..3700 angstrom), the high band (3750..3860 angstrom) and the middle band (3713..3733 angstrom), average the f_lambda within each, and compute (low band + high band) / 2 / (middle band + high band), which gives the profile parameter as 0.489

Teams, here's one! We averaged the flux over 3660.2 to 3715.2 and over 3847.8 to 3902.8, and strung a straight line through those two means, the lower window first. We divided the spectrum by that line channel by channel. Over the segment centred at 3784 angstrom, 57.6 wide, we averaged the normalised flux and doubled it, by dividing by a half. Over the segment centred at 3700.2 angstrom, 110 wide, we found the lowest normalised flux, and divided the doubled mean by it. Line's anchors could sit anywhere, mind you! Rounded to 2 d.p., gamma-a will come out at 1.99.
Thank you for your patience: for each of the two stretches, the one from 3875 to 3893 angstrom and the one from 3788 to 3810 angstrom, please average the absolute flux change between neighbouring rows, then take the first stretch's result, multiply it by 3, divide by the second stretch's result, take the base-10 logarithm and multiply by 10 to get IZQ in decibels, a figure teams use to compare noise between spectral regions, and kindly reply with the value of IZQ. 7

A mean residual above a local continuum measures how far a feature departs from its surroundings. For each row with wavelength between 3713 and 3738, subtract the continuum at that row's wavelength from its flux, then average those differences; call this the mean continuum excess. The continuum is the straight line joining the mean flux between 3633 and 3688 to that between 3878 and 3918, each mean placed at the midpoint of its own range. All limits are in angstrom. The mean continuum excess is 0.10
